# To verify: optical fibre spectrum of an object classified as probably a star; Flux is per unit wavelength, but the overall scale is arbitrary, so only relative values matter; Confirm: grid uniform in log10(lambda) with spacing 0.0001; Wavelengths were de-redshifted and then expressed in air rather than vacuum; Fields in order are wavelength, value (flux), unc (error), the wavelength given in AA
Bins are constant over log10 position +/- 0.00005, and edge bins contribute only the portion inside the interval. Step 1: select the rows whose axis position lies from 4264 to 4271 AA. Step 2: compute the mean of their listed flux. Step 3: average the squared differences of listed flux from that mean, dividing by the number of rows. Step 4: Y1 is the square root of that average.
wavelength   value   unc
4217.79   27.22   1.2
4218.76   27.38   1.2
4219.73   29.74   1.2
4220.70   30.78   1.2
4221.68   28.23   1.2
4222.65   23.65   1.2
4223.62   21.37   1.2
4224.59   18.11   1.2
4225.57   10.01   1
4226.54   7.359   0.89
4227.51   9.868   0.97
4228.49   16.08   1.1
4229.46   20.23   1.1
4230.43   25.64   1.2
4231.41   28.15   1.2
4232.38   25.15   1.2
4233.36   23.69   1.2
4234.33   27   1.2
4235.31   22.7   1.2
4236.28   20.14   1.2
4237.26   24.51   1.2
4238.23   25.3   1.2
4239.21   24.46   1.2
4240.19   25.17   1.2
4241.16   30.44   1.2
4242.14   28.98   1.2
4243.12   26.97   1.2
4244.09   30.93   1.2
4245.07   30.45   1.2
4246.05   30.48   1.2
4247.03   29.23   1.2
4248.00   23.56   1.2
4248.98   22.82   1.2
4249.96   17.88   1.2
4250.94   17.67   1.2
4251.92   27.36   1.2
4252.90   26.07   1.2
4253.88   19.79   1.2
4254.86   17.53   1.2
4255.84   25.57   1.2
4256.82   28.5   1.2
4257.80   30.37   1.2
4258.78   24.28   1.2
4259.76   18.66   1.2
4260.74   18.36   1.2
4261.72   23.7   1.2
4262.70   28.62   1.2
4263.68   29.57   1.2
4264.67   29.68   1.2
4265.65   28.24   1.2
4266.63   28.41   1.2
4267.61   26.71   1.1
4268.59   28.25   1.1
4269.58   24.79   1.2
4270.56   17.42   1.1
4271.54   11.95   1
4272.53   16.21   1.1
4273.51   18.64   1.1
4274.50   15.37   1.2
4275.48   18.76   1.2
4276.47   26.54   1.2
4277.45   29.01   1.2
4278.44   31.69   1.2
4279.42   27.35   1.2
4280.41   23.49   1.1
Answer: 3.9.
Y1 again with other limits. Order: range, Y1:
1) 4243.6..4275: 5.4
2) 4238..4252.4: 4.2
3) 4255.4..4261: 4.5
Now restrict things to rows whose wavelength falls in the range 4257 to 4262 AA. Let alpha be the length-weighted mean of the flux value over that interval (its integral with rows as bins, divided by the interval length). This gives 23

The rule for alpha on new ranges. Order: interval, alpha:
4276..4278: 28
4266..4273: 22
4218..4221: 29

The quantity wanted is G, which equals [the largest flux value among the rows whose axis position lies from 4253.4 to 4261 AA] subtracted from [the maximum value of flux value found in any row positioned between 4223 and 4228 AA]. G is -9.0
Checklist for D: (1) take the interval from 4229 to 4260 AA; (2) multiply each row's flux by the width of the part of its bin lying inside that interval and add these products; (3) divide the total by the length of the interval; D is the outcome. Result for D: 25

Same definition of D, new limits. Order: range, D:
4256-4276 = 23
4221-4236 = 21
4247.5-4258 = 23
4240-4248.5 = 29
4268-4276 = 19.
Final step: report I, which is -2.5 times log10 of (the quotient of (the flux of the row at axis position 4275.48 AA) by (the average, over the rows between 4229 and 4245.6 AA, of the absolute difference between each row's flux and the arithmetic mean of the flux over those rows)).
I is -2.16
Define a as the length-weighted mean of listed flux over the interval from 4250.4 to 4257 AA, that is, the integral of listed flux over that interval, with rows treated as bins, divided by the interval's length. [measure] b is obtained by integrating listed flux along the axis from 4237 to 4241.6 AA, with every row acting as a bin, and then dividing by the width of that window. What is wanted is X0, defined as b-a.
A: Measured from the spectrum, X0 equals 3.1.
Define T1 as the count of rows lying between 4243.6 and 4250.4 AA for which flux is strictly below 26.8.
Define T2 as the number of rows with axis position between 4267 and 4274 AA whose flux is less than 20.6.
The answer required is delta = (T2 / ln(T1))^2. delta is 13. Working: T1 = 3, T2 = 4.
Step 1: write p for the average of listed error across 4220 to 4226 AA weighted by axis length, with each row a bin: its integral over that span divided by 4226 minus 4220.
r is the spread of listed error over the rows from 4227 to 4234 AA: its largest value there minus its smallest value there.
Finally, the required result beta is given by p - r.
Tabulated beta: 0.94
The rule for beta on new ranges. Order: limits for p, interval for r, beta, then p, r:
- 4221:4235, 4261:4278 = 0.93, 1.13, 0.20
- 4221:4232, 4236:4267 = 1.12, 1.12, 0.00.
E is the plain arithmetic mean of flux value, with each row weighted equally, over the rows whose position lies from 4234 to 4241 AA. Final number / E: 24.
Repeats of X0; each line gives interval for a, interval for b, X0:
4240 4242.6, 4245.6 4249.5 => -2.1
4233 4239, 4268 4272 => -3.1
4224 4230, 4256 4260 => 12.0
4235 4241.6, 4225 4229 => -13.7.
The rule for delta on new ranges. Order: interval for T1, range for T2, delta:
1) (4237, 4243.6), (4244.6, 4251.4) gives 2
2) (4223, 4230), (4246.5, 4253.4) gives 1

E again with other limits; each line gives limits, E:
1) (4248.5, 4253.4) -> 22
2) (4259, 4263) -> 22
